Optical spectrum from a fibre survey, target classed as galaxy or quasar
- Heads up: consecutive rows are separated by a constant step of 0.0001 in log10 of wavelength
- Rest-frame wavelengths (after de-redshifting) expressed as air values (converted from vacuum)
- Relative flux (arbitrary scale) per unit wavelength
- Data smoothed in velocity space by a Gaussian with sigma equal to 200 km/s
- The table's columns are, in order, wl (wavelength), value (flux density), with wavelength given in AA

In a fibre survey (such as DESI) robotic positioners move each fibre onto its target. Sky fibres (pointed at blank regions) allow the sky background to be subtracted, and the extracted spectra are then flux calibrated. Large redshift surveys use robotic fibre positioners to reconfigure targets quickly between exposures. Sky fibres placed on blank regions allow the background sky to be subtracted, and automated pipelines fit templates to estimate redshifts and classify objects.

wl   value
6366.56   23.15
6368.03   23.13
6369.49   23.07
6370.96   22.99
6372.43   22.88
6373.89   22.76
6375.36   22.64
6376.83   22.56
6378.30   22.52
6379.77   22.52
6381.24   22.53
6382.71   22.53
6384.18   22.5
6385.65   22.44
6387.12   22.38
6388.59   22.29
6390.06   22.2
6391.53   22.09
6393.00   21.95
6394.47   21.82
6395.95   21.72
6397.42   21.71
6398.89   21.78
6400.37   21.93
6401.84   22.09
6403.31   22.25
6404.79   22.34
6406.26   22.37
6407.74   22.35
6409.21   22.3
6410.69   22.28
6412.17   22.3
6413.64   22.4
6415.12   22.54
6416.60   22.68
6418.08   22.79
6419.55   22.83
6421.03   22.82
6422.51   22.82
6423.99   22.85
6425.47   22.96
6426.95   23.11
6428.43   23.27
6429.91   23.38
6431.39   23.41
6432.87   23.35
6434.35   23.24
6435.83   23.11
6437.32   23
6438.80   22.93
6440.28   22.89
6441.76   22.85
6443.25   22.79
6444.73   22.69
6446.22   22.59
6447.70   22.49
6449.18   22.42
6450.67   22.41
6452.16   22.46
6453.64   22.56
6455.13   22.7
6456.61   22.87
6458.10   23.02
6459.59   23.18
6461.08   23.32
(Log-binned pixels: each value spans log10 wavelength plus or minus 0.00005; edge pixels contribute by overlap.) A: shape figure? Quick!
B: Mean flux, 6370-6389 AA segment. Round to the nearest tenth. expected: 22.6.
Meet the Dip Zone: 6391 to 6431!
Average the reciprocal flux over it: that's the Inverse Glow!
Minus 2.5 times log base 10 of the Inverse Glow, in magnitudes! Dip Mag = 3.38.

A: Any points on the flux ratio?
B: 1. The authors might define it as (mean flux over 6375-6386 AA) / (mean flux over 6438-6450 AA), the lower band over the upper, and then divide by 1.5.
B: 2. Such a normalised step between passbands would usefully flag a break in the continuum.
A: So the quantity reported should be 0.661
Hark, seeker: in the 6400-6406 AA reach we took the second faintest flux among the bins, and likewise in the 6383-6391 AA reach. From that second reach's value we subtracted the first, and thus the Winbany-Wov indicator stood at 0.20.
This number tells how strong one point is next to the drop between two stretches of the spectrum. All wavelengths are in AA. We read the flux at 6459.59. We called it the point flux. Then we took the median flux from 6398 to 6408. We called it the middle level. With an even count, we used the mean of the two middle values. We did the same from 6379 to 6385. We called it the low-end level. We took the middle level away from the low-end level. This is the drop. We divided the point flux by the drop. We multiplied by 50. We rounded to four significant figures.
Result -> 4215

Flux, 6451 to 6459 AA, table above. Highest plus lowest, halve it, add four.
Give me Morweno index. 26.7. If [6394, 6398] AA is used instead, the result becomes 25.8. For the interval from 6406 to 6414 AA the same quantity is 26.3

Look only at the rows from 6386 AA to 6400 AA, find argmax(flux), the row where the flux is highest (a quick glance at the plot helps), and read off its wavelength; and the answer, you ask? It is 6387.12 AA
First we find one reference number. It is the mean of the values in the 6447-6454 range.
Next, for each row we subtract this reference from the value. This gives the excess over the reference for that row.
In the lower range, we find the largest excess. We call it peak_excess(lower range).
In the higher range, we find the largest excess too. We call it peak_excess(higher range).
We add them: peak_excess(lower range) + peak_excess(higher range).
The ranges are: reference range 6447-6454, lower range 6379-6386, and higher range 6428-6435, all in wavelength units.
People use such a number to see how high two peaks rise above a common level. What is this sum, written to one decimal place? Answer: 1.0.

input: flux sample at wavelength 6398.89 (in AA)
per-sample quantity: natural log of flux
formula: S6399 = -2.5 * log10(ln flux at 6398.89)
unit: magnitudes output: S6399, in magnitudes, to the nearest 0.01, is -1.22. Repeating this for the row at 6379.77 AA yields -1.23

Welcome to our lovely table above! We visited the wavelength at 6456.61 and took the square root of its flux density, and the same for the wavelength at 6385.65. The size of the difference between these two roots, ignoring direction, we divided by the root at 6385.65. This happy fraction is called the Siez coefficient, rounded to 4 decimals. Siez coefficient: 0.0095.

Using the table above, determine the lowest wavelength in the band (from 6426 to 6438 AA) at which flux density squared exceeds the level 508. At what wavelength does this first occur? 6426.95 AA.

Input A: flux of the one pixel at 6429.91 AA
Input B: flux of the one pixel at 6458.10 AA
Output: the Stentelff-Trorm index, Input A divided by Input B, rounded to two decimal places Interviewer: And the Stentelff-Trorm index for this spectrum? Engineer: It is 1.02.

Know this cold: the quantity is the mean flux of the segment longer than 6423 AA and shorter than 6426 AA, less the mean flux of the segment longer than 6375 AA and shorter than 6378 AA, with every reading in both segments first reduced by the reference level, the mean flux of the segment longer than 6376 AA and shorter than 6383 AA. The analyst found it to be 0.3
